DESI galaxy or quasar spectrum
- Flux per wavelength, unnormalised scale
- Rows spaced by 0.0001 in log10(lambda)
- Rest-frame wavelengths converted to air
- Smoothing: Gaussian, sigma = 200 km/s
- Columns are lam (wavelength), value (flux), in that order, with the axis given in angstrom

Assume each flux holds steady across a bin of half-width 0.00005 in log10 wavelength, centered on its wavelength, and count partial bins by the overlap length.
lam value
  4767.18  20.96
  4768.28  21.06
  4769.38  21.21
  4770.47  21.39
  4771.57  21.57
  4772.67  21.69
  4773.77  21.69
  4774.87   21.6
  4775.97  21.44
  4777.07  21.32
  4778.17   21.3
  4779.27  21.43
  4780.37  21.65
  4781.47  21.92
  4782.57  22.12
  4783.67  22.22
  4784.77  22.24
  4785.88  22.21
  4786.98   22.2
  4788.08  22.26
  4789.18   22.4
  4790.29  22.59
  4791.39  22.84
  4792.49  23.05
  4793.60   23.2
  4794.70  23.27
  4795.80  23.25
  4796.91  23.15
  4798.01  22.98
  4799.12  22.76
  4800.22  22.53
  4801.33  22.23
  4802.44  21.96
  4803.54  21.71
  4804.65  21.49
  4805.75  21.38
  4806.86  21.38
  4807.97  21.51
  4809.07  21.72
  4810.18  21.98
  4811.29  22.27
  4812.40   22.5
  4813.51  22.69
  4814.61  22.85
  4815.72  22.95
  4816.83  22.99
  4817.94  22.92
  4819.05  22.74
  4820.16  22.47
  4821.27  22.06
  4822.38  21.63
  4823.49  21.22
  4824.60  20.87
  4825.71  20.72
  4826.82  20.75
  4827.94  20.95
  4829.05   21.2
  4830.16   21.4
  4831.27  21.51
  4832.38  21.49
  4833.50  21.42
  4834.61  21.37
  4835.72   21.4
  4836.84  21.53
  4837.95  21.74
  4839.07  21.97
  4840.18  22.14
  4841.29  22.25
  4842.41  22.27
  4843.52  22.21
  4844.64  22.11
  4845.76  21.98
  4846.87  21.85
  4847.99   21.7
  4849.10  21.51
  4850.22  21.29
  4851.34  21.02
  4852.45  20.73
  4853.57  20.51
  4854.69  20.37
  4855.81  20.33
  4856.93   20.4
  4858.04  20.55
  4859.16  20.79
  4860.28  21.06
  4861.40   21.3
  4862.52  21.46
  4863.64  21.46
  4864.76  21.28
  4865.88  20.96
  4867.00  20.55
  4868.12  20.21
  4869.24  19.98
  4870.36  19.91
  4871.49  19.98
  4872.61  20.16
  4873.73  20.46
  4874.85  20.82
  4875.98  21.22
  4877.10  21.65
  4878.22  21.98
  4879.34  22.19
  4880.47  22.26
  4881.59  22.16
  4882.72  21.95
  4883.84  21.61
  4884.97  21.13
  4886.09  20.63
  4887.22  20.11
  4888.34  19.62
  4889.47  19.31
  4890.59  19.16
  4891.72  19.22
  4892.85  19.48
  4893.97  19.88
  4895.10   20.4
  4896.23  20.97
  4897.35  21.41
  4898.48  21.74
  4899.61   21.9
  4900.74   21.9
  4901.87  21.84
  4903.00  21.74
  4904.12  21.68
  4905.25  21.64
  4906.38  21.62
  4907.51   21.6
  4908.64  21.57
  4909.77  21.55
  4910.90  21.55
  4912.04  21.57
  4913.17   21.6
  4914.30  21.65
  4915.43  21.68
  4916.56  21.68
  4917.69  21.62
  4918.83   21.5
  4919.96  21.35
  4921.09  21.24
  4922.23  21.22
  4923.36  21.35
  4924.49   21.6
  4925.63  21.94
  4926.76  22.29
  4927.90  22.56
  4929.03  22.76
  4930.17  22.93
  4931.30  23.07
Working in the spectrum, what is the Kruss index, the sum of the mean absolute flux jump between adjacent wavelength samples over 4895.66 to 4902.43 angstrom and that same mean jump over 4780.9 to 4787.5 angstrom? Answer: 0.27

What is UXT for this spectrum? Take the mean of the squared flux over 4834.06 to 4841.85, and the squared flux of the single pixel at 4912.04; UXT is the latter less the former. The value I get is -9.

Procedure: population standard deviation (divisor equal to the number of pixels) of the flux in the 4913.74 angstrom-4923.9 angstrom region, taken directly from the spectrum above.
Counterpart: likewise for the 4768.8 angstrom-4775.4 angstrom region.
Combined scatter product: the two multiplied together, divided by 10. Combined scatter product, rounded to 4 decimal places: 0.0031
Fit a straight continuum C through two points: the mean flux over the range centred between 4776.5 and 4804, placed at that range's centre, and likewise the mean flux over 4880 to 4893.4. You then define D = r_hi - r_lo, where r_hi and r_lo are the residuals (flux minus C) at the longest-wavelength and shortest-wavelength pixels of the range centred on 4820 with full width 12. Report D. -1.9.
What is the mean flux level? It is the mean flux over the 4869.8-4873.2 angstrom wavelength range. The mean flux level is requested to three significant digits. 20.0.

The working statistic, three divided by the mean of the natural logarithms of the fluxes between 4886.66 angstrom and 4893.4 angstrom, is 1.01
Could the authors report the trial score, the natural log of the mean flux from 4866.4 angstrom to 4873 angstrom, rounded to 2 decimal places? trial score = 3.00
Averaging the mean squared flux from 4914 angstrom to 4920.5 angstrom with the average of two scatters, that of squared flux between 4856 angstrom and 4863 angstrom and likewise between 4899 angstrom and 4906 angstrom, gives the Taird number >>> 238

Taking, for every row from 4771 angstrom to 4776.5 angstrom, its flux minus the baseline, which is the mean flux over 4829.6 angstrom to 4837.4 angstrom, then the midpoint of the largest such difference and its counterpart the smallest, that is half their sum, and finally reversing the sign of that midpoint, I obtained -0.1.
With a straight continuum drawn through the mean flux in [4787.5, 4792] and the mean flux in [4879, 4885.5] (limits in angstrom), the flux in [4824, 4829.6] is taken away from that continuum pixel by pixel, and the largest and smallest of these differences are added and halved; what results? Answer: 1.30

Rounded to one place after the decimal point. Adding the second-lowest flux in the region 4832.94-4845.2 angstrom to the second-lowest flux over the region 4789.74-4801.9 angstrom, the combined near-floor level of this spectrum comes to 43.9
